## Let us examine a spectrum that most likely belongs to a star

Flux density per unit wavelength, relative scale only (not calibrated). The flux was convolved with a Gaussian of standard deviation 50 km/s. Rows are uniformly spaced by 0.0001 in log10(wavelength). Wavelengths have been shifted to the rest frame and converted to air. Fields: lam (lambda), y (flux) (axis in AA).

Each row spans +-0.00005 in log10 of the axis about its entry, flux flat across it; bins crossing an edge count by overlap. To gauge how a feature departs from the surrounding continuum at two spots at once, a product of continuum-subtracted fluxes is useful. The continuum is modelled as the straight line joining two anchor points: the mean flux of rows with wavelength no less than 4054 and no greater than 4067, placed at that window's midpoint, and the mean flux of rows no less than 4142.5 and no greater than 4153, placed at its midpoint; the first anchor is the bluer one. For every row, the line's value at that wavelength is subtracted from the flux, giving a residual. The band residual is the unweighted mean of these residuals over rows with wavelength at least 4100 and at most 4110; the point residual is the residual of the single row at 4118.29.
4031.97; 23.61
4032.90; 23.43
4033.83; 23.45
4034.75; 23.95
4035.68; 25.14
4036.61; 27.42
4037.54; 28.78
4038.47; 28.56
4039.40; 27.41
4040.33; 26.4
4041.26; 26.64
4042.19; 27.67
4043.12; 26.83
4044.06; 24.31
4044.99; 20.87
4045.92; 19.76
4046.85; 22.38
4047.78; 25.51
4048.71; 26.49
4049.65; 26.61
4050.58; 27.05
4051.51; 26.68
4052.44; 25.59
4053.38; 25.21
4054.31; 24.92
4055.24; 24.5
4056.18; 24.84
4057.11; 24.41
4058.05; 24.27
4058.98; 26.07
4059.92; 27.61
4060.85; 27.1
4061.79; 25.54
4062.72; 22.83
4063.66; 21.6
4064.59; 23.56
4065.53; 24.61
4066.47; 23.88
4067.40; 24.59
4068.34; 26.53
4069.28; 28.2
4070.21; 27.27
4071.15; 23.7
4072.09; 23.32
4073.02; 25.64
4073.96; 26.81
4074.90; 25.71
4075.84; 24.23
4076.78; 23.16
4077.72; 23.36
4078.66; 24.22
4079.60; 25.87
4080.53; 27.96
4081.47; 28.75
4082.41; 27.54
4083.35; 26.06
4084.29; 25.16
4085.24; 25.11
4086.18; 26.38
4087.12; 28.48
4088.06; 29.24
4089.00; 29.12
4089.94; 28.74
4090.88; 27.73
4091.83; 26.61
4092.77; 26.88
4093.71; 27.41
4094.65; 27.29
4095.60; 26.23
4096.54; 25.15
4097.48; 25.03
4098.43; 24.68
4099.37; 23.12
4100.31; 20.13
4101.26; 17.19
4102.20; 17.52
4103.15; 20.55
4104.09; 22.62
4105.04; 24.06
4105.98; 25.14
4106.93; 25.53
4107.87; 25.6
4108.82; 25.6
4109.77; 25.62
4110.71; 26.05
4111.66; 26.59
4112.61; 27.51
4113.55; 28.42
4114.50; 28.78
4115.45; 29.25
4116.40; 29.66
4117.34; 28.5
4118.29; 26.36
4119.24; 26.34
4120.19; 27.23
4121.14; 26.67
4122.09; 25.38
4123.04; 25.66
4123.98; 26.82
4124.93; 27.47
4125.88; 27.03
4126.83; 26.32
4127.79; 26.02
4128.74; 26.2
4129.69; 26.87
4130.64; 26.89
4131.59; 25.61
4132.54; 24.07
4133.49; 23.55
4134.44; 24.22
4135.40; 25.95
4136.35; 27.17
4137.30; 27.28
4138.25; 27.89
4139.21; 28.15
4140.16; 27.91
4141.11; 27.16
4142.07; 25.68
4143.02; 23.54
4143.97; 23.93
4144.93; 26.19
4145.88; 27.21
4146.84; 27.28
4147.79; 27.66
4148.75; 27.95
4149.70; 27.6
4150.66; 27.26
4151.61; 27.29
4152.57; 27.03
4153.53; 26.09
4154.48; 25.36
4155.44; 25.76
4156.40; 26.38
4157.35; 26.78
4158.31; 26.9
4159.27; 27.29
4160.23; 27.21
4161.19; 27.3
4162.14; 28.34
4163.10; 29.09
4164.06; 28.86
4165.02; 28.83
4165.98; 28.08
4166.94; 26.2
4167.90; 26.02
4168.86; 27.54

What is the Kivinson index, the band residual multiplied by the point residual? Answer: -1.1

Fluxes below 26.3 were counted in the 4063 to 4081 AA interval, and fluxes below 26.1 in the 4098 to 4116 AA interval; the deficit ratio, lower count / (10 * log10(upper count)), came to 1.2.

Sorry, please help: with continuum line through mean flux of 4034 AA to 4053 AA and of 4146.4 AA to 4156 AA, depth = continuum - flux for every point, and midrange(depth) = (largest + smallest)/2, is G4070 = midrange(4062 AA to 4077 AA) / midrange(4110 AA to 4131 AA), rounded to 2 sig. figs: -1.1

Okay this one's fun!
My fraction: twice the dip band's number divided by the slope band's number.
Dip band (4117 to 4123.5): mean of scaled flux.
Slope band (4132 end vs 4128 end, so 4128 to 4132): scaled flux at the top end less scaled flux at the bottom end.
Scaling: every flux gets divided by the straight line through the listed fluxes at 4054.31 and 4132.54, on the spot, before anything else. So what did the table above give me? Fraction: -95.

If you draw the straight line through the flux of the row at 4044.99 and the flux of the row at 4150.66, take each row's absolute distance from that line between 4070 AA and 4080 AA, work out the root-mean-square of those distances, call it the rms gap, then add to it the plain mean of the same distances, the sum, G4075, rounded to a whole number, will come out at 5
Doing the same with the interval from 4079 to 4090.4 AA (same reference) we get 8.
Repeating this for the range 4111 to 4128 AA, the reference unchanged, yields 4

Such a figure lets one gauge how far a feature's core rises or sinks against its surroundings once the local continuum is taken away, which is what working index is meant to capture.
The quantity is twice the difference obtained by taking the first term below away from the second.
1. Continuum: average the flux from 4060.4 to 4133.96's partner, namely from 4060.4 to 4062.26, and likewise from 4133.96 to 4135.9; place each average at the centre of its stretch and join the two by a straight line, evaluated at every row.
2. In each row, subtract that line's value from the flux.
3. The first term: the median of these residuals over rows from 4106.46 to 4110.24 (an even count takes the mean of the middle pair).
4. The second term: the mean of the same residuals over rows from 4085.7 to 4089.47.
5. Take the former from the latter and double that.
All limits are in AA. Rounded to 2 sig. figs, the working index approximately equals 4.7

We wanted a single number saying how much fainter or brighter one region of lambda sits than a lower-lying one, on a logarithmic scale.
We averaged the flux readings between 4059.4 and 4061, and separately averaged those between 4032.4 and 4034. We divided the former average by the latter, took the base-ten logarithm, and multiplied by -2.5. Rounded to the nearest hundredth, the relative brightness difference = -0.17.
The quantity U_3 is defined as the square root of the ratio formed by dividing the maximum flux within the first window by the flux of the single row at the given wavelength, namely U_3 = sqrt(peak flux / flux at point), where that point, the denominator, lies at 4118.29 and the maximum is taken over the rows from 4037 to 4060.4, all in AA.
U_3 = 1.04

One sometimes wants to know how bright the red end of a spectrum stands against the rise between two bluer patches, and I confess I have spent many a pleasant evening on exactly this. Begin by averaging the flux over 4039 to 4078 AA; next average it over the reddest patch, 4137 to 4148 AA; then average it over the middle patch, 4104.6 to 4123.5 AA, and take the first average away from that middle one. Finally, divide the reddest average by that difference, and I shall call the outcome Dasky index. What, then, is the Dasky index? 17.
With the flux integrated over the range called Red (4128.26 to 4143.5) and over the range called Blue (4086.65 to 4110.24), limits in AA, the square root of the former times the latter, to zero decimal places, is 485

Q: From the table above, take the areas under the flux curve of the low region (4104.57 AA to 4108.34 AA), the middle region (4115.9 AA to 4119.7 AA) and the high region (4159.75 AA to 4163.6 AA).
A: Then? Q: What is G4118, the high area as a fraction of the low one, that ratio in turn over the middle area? 0.0108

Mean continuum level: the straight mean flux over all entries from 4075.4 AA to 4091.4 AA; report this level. 26.5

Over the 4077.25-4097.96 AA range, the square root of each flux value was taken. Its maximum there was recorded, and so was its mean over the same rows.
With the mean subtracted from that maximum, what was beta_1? 0.239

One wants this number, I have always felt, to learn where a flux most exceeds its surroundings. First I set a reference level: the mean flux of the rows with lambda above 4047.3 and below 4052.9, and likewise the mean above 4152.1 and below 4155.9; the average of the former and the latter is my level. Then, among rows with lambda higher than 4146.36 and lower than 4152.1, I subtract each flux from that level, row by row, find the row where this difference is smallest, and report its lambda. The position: 4148.75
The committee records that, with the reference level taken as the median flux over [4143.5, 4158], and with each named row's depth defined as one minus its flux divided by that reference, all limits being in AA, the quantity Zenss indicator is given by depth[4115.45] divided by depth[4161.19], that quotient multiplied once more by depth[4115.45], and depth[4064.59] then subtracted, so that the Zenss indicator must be -0.80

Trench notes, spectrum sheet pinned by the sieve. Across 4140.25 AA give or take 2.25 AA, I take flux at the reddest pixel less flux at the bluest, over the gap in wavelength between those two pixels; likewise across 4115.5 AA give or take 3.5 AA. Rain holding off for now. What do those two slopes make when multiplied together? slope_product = 0.12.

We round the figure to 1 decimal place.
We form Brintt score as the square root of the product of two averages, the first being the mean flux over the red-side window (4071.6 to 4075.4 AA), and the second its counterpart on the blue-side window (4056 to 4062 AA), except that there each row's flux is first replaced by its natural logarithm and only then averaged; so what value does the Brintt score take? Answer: 9.1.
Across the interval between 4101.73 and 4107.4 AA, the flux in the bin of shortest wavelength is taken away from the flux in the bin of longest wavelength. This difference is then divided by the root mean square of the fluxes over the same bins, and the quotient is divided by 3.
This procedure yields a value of 0.12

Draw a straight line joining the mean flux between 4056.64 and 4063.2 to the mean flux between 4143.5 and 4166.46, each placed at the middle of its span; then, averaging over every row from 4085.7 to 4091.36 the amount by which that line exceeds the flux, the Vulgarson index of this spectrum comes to -2.4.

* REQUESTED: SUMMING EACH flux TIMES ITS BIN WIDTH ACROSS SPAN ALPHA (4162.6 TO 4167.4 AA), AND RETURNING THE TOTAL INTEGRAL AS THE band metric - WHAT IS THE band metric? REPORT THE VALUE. 135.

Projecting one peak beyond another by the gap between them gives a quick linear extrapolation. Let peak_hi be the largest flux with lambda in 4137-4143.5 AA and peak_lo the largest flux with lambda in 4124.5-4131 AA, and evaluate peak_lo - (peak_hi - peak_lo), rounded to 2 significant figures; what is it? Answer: 27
